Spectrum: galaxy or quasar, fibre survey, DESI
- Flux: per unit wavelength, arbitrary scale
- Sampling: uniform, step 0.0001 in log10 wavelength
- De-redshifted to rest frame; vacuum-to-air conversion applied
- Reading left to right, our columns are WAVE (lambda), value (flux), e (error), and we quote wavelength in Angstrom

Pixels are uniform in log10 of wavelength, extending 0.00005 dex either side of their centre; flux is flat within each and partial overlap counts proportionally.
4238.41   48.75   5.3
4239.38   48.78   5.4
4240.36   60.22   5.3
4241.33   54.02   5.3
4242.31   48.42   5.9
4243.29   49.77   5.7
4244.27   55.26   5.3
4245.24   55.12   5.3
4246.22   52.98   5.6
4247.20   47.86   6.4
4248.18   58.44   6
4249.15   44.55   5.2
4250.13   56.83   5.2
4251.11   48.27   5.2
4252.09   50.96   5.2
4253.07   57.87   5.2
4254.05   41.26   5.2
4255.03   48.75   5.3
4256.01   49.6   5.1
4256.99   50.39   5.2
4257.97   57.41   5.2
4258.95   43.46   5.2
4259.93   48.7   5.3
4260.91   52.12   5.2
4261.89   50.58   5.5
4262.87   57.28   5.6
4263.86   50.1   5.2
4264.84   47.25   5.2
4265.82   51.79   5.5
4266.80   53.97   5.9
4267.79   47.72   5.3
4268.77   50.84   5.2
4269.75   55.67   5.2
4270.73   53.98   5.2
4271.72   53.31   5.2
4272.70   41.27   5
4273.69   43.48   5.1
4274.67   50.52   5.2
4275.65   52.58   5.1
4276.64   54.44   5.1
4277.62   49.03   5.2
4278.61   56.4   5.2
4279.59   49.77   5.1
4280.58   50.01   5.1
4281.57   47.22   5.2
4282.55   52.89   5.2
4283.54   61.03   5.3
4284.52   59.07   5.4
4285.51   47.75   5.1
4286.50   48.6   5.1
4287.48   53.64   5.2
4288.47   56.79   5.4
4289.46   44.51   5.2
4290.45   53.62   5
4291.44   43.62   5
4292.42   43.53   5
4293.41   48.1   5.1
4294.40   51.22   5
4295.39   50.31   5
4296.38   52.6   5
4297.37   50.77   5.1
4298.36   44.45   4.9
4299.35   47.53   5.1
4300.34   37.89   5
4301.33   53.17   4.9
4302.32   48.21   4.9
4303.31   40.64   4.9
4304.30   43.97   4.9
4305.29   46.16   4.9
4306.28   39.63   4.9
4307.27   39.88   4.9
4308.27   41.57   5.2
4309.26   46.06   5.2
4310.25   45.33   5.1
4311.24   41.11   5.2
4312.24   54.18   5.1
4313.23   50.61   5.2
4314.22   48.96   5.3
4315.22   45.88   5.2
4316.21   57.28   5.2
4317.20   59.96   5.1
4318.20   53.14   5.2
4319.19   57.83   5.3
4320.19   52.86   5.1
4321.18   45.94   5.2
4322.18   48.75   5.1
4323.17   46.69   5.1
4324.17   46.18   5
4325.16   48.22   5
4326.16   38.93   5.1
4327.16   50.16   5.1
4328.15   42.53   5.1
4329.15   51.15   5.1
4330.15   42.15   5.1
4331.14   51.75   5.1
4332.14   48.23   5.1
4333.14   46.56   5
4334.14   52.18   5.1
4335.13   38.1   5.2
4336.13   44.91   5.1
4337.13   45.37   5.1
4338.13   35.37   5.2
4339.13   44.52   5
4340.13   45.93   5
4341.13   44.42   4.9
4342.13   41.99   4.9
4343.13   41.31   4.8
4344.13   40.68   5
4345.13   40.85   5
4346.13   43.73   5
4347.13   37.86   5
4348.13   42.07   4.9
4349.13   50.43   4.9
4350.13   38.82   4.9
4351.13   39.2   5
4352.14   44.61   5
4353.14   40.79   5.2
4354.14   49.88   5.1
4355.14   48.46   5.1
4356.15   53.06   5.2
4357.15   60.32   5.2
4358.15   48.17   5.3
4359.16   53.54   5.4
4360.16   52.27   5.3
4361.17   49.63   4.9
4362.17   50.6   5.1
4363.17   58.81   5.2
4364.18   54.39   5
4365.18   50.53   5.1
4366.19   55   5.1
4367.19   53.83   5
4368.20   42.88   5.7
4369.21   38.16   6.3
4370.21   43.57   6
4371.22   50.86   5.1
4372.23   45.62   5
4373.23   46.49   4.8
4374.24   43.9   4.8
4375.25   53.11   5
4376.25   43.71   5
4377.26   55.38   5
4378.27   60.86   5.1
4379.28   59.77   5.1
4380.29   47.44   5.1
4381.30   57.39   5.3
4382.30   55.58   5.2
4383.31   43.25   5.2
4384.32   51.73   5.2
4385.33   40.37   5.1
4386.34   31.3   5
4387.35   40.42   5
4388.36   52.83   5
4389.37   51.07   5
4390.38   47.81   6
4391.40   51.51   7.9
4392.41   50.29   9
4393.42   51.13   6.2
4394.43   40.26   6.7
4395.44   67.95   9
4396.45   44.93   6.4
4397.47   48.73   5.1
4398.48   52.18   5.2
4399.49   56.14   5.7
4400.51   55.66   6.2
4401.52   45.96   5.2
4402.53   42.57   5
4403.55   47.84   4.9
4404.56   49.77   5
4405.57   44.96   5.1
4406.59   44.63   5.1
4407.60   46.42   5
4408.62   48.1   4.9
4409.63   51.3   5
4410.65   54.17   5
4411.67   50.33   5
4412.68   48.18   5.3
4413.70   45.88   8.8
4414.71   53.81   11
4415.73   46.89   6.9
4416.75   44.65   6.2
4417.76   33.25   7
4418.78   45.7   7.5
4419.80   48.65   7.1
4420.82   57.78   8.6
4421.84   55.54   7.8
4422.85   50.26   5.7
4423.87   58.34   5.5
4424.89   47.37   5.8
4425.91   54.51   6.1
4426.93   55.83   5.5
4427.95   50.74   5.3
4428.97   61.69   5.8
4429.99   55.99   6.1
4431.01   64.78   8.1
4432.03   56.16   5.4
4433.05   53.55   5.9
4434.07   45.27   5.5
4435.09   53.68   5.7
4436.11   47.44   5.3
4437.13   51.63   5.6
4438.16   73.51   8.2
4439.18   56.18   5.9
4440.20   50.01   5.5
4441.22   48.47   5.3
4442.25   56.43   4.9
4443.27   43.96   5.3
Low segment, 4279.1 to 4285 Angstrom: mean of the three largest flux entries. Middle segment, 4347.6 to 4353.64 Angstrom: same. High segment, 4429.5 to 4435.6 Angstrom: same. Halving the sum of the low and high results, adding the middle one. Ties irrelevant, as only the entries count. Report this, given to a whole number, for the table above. 104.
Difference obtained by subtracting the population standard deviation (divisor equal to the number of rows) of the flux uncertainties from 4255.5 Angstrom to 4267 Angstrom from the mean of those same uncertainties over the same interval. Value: 5.1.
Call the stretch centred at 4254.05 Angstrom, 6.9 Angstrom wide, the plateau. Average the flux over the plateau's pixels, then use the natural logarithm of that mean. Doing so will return 3.90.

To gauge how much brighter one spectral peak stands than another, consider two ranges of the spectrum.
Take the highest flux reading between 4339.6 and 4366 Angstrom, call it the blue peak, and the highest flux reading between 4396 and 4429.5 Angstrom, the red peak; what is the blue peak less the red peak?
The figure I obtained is -1.4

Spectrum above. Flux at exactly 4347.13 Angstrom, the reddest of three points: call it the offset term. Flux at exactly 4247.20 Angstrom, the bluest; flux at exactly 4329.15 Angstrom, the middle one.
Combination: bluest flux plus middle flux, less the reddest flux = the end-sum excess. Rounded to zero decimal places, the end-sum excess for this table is 61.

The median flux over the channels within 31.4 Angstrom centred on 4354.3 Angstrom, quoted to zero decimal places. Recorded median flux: 46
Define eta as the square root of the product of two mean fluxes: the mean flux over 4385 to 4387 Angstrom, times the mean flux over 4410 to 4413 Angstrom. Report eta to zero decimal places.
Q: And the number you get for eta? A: 43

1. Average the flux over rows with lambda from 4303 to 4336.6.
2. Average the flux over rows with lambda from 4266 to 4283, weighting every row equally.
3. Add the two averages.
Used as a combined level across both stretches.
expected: 98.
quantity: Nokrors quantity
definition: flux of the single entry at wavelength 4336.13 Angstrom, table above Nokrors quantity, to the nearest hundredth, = 44.91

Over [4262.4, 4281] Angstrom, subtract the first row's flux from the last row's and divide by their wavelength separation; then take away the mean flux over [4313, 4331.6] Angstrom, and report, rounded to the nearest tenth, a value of -49.8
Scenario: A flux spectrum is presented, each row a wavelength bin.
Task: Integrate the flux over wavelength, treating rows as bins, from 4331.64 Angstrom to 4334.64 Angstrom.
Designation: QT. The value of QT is 147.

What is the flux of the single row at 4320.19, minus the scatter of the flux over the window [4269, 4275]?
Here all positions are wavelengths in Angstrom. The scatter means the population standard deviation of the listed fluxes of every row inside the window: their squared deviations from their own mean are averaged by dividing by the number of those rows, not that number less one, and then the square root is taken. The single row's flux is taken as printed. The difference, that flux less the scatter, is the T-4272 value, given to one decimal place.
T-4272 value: 47.4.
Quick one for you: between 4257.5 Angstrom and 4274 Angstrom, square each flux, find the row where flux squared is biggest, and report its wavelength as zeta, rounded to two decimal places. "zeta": 4257.97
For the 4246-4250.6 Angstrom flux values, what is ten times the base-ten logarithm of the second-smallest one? 16.80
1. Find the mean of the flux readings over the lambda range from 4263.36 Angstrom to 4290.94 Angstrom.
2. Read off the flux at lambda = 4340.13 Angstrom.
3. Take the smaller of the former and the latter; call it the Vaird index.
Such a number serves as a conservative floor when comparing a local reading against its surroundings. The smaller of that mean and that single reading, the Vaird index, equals 46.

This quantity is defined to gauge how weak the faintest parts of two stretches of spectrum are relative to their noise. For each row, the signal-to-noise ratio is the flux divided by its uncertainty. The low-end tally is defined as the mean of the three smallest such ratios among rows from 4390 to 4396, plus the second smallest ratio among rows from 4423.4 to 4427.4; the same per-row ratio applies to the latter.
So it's 15.0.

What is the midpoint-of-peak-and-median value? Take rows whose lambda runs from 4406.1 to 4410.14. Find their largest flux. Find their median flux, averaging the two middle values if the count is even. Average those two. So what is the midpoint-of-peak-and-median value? 49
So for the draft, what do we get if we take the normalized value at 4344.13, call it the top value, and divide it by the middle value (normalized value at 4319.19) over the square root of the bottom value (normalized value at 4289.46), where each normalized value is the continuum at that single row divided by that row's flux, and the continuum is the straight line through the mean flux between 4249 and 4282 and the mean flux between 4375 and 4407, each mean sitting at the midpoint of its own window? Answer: 1.5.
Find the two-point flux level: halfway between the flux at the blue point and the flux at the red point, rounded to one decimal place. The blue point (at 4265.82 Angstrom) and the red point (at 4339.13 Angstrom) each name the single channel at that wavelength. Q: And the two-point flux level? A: 48.2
